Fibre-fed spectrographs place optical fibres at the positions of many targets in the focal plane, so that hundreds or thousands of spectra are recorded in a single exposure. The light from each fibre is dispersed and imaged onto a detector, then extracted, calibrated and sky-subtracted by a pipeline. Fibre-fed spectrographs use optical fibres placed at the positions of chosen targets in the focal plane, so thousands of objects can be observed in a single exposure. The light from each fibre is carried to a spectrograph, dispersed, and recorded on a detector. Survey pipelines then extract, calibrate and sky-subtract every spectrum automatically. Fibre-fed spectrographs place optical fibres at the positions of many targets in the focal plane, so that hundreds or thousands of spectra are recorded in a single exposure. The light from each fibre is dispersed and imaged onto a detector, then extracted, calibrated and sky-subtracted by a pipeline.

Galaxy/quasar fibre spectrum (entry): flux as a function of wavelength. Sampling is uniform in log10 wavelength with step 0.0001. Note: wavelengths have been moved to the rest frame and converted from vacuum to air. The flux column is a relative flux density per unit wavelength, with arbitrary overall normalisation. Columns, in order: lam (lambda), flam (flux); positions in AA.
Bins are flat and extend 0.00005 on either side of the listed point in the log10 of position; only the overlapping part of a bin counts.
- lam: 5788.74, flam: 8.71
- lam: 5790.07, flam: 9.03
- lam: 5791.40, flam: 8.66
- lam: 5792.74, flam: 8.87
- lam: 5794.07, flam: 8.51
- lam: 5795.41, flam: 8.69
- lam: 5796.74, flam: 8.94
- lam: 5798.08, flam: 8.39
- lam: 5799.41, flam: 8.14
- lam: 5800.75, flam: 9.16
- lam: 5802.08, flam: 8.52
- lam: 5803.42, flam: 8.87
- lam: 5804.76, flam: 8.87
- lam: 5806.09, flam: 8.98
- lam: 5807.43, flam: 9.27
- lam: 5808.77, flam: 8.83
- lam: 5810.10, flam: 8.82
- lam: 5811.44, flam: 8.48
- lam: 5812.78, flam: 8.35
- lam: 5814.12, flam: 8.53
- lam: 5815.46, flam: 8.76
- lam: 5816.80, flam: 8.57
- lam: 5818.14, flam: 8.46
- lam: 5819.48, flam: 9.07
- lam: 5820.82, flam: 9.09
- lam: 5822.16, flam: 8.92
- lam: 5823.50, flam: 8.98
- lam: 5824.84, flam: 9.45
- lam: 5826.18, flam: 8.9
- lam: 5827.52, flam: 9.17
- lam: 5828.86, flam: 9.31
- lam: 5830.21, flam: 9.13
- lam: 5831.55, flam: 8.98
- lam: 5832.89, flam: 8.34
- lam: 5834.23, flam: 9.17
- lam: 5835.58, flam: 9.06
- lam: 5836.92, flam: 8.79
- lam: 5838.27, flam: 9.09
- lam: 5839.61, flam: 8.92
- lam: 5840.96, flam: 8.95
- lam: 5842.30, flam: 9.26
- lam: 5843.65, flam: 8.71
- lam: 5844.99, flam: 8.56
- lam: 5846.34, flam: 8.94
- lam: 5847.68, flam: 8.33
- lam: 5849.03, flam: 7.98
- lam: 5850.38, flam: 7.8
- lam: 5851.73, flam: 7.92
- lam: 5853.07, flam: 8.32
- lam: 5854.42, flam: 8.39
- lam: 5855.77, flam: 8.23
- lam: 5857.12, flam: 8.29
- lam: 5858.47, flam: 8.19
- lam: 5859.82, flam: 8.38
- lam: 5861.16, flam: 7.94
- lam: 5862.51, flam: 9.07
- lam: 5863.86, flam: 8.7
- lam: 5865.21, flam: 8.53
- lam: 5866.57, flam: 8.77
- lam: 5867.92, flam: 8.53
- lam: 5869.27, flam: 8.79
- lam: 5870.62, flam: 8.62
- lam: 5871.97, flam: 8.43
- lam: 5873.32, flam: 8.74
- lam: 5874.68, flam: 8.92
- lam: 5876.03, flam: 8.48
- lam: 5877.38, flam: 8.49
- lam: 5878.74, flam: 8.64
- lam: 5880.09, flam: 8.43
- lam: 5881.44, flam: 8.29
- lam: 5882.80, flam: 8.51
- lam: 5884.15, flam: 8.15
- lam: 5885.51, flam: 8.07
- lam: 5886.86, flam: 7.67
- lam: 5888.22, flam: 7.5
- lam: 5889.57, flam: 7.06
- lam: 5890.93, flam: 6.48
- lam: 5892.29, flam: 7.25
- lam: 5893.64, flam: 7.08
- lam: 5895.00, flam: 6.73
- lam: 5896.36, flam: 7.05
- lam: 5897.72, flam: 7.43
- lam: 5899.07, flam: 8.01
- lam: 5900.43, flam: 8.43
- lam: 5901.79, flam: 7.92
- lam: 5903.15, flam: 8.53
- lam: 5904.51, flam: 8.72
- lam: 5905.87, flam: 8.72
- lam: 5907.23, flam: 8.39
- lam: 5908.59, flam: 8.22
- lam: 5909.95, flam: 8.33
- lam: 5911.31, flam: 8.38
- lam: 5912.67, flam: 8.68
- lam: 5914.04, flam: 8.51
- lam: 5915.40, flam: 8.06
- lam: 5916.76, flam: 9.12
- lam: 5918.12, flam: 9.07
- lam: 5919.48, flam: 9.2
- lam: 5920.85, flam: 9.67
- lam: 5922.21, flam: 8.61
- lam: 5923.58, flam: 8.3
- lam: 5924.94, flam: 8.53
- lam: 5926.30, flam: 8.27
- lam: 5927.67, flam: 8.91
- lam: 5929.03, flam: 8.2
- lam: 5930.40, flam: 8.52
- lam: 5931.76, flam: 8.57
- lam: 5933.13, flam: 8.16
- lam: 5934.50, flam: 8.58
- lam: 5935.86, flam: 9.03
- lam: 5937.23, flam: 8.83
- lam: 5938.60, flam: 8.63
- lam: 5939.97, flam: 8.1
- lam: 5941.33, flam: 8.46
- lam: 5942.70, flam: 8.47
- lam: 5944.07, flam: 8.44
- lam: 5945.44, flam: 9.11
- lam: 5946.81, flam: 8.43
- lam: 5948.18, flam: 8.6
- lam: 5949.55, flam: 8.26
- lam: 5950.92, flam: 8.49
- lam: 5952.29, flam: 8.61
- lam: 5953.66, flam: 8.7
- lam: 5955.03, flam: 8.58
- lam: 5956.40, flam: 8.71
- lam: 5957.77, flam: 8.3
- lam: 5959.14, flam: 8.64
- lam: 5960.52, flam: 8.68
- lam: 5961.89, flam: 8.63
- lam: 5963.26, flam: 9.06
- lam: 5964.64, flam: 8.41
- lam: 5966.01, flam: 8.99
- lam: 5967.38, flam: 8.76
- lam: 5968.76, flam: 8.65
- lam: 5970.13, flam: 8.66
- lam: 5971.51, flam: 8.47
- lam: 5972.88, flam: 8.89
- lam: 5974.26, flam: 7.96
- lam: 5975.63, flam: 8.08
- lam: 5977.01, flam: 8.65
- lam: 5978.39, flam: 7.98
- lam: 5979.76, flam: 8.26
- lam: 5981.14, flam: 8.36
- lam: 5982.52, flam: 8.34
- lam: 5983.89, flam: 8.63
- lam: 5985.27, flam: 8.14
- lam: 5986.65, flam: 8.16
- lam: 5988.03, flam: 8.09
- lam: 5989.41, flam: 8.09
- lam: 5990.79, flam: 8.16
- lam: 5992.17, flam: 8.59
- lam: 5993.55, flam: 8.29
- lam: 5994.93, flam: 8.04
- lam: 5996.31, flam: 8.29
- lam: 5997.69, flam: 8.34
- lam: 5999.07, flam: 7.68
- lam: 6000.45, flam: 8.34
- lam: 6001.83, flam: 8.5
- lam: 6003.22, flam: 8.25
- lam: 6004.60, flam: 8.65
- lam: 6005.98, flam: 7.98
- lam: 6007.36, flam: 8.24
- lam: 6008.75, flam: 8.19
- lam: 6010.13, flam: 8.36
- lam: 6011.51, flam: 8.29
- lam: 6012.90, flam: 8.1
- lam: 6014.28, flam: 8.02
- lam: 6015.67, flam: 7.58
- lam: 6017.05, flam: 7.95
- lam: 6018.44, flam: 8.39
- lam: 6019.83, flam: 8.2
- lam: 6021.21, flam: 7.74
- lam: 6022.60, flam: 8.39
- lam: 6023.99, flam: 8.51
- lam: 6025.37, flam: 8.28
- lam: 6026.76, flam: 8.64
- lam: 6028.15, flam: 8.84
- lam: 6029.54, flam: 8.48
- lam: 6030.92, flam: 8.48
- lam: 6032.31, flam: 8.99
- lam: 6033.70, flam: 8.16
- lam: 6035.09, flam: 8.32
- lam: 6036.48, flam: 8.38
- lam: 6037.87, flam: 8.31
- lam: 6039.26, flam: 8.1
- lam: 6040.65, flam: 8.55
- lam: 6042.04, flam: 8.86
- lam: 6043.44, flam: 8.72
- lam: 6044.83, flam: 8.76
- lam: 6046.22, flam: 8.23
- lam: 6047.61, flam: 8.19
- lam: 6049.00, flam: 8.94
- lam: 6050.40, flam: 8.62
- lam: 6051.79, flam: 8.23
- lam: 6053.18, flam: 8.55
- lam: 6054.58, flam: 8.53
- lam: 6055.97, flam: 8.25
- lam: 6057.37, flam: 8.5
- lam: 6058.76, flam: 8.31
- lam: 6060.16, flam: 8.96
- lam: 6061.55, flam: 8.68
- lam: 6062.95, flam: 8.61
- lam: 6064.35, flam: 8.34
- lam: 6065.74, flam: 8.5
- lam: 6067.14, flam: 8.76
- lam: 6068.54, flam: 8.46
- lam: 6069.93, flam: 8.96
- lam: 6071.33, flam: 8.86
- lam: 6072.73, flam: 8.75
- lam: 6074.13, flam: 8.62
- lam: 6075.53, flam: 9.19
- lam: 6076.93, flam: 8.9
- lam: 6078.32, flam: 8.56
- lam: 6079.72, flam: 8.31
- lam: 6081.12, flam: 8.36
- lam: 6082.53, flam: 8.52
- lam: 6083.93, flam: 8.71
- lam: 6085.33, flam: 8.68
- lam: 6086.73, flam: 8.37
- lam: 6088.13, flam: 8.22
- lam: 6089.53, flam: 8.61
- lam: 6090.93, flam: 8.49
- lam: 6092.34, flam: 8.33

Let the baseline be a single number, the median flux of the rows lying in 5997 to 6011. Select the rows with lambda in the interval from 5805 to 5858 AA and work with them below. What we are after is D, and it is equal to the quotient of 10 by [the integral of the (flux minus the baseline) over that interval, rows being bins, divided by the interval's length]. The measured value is 22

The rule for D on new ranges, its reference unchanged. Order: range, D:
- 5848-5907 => -67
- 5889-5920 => -42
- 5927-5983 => 41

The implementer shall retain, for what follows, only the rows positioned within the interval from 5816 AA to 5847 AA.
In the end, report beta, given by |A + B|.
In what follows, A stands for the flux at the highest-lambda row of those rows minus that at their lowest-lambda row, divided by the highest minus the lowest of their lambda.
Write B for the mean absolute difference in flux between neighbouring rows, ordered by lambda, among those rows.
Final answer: 0.31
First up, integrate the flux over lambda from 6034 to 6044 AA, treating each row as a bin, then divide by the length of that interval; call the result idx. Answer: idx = 8.44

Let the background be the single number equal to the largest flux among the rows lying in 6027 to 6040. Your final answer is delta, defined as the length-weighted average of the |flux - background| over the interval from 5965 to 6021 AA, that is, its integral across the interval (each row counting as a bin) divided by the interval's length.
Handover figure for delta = 0.7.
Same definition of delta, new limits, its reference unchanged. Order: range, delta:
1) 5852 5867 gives 0.6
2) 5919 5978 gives 0.4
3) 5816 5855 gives 0.3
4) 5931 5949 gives 0.4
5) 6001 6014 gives 0.7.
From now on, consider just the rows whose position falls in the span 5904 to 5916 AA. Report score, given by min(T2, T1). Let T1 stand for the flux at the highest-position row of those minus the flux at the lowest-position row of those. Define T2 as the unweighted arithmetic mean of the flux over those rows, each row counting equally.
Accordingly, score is -0.66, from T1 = -0.66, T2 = 8.4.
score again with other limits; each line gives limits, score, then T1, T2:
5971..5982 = -0.11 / -0.11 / 8.3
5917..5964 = -0.01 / -0.01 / 8.6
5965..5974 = -0.10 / -0.10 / 8.7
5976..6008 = -0.41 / -0.41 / 8.3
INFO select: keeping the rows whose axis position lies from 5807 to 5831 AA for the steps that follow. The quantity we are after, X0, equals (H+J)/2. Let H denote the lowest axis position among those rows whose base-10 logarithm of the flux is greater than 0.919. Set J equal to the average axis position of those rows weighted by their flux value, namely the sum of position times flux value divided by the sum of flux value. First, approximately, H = 5807.43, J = 5818.9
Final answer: 5813.2 AA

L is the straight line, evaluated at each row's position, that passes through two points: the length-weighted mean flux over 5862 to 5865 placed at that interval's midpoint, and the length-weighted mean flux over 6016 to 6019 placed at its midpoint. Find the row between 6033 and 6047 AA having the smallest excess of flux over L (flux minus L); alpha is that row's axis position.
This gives 6039.26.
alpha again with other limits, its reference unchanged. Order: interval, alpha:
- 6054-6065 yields 6055.97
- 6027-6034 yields 6033.70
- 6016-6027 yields 6021.21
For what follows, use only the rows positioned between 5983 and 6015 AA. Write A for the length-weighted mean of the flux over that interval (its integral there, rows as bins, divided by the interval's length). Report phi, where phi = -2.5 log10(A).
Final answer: -2.29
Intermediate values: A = 8.24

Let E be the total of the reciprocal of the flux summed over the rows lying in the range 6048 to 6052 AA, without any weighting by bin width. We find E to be 0.349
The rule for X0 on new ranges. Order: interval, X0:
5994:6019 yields 6002.2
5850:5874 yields 5857.5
